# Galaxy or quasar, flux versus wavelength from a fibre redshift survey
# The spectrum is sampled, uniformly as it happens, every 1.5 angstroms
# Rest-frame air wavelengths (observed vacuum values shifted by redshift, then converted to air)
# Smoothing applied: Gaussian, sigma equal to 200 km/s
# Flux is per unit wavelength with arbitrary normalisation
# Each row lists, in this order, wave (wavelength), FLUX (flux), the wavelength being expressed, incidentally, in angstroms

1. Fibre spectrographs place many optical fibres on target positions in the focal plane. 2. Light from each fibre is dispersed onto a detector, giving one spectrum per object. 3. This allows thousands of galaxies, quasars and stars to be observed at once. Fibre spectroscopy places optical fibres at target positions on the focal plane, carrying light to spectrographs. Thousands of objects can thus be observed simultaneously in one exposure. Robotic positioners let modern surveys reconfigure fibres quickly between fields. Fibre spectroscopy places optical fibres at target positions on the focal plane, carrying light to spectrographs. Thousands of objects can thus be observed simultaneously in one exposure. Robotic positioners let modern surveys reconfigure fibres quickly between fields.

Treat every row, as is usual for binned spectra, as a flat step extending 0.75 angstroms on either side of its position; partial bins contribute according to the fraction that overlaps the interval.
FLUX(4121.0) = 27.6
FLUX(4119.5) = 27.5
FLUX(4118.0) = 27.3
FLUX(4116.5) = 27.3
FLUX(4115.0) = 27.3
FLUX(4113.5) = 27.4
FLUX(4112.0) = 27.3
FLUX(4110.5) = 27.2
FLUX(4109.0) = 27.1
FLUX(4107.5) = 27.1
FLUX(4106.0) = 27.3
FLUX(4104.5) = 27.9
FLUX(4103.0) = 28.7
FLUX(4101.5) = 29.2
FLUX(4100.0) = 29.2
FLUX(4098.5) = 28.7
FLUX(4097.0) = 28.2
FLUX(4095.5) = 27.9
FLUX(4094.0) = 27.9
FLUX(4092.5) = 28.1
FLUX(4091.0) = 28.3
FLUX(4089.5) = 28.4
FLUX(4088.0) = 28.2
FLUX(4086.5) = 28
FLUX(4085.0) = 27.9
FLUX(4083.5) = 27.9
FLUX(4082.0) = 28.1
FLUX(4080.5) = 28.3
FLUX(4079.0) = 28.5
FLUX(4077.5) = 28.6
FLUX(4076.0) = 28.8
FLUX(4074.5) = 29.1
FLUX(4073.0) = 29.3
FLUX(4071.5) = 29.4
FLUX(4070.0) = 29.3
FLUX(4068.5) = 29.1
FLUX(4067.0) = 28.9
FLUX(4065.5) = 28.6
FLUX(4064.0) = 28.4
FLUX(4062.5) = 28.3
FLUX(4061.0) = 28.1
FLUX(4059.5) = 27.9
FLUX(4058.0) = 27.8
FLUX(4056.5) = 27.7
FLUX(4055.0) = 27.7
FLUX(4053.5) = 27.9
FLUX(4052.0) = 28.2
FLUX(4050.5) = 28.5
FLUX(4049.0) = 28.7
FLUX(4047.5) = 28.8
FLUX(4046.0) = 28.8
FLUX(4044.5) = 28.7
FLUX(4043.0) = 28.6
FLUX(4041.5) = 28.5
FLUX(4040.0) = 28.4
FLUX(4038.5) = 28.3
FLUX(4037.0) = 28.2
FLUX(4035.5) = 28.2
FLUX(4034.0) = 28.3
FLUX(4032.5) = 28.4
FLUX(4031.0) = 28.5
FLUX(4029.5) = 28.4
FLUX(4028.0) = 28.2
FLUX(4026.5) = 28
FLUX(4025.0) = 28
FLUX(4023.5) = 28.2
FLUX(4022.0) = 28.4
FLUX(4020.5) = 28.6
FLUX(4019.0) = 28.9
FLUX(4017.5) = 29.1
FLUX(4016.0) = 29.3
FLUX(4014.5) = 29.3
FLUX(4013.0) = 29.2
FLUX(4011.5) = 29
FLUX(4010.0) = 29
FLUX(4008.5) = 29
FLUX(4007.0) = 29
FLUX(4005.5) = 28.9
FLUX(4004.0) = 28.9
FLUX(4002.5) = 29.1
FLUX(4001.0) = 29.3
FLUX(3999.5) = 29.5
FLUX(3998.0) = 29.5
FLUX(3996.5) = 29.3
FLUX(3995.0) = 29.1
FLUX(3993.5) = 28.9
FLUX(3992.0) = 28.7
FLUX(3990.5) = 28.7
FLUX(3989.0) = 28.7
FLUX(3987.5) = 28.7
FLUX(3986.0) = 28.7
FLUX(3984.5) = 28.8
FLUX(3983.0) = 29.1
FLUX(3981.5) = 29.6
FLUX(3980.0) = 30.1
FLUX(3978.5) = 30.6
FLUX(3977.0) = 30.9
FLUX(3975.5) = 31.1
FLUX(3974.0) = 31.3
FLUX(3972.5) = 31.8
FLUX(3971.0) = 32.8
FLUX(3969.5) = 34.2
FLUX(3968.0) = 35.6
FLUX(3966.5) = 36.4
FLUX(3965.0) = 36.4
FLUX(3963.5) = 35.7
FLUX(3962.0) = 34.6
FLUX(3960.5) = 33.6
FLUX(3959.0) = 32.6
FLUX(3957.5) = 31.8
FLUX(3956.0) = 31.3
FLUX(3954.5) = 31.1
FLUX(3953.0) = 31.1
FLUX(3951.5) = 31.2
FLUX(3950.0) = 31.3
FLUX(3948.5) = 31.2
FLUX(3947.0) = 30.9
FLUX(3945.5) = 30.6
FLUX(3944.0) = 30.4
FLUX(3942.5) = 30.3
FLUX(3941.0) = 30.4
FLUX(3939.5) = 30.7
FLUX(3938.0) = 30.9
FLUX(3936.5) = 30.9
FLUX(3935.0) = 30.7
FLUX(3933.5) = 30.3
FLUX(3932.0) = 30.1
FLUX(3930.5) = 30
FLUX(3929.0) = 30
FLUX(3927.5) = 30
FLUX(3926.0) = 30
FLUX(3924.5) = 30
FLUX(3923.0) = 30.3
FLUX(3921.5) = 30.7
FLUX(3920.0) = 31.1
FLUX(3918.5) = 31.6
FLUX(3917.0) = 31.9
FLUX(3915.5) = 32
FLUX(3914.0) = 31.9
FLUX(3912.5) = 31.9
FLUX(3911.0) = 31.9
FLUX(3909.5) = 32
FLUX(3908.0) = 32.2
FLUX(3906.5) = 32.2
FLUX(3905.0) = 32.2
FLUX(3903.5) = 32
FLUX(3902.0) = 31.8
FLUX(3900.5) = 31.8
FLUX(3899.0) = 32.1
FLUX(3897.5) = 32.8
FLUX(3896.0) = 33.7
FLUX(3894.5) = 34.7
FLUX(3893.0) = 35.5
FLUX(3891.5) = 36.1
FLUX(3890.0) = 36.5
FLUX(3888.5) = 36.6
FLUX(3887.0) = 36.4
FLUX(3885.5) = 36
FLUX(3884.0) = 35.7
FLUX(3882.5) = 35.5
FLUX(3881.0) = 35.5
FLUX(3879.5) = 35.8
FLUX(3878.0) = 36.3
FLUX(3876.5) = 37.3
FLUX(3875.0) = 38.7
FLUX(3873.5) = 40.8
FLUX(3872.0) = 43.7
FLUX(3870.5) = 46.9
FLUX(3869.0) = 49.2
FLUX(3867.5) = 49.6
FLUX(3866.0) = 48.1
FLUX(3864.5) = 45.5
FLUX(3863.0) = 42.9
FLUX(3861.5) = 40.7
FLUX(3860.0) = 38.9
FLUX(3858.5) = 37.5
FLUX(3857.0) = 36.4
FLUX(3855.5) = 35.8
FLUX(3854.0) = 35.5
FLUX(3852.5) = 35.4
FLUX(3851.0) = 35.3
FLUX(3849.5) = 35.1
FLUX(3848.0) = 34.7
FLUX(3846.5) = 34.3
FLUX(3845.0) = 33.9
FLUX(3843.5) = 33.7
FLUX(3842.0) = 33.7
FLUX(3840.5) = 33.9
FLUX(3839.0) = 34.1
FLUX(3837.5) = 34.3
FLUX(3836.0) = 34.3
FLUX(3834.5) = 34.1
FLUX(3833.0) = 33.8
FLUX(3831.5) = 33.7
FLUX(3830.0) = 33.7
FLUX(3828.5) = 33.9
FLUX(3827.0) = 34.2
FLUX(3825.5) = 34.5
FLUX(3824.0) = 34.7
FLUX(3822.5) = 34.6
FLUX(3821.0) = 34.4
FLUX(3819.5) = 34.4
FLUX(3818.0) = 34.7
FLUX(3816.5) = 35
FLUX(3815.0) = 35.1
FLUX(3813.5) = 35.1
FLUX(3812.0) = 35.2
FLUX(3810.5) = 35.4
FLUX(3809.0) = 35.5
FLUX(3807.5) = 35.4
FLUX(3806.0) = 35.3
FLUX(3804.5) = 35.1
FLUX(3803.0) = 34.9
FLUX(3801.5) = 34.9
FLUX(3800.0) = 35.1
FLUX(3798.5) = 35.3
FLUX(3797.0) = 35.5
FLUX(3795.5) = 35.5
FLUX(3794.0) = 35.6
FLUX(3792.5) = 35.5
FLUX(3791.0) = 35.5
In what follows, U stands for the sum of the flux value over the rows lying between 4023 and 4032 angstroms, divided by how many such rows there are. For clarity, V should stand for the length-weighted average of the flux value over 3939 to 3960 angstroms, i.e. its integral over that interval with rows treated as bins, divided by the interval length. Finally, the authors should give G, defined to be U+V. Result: 59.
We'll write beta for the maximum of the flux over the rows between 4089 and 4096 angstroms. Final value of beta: 28.4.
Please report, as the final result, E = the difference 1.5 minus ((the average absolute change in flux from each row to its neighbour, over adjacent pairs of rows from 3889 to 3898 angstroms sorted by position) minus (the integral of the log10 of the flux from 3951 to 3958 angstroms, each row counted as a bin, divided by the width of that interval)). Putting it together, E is 2.26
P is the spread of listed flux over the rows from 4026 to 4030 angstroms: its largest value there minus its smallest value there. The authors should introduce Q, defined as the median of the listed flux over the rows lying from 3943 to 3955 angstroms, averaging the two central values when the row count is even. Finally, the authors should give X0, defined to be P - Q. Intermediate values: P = 0.40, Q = 31.1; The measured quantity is -30.7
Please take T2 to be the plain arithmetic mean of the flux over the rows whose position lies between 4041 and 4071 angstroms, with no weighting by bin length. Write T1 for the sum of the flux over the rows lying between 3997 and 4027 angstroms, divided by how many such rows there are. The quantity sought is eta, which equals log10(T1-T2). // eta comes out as -0.3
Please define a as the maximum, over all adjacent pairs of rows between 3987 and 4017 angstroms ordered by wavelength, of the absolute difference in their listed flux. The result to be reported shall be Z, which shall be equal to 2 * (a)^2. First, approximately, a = 0.20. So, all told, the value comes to 0.08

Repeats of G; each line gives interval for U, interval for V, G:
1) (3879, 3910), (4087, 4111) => 62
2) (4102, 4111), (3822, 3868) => 64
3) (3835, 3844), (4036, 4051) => 63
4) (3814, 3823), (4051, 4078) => 63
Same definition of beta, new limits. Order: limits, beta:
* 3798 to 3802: 35.3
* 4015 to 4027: 29.3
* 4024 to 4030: 28.4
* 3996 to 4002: 29.5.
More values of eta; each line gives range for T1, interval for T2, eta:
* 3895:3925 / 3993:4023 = 0.4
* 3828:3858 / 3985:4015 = 0.7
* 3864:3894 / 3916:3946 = 1.0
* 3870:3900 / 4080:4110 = 0.9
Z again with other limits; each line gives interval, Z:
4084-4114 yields 1.28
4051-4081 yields 0.18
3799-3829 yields 0.18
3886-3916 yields 2.00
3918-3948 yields 0.50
